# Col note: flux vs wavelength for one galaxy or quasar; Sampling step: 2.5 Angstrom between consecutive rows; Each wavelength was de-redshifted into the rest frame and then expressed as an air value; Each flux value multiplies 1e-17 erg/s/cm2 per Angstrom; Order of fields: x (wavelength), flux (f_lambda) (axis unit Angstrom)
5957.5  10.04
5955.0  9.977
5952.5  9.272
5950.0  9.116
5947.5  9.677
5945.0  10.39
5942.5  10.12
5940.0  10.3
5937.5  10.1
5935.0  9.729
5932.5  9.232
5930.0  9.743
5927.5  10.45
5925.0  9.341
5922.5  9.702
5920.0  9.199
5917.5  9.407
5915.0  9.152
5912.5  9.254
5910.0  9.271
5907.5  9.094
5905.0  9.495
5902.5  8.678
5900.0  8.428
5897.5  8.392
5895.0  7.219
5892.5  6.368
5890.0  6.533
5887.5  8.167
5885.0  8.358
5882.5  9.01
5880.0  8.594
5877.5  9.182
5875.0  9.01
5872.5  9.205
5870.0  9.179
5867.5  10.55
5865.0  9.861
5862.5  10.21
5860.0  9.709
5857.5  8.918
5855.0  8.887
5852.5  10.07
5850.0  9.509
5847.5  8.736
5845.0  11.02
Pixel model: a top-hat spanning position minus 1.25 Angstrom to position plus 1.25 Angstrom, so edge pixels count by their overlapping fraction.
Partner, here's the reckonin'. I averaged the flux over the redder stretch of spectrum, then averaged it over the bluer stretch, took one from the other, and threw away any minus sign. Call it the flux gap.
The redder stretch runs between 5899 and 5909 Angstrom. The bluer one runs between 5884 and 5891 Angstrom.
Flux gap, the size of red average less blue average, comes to 1.2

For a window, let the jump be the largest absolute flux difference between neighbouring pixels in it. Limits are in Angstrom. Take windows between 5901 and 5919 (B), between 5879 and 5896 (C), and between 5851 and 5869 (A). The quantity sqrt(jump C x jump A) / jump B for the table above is 1.70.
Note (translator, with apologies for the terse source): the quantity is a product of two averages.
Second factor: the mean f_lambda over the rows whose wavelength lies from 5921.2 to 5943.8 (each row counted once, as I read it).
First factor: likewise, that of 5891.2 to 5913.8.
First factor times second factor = 83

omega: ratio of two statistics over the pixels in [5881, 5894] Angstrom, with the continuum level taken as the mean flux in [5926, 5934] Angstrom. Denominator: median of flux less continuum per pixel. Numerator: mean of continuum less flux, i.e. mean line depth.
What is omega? -1.29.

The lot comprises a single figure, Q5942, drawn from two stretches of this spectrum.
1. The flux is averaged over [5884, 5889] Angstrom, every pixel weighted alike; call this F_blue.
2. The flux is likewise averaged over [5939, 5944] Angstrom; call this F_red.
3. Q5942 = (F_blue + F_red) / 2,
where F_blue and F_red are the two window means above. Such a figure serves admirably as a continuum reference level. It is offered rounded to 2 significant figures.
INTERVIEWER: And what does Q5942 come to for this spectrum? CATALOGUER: 9.2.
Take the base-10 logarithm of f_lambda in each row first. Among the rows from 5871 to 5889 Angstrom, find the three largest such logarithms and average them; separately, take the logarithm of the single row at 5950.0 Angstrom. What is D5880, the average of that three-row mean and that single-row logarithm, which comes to 0.96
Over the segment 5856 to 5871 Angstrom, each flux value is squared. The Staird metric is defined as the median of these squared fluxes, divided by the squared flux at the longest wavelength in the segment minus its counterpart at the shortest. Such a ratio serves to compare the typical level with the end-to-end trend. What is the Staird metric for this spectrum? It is 20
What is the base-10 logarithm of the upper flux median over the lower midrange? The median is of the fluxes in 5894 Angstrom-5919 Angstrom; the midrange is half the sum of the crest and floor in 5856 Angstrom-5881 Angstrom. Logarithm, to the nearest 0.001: -0.021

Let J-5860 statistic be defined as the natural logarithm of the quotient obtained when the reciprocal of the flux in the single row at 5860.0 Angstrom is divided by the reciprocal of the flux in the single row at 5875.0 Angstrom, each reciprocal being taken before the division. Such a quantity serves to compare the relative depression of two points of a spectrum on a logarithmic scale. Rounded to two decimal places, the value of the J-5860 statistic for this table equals -0.07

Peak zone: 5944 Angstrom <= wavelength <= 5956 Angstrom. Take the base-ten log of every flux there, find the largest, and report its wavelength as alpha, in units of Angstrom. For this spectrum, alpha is 5945.0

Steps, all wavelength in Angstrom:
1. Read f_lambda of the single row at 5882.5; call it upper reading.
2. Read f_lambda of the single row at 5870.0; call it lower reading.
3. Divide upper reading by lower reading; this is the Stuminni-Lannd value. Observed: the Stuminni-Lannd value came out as 0.98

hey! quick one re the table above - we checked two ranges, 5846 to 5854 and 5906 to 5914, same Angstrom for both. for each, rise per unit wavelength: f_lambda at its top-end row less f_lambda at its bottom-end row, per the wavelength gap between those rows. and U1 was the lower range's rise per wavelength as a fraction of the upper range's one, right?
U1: 8.3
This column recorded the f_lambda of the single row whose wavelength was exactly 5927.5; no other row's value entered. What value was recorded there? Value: 10.45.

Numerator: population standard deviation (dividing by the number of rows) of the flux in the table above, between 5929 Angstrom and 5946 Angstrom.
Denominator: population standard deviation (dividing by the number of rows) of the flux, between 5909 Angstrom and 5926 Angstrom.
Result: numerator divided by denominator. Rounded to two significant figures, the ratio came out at 2.2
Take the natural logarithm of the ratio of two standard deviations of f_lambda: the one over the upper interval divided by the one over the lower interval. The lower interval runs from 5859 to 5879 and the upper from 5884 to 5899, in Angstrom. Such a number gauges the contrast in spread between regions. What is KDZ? 0.5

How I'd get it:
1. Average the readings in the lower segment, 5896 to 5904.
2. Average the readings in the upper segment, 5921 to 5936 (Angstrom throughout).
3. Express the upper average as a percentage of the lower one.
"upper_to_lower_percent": 114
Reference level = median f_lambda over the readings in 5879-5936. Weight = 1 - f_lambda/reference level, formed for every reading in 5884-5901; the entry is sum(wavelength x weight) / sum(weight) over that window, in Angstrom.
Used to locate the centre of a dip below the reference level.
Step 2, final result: 5892.2 Angstrom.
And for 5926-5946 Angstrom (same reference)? 5937.2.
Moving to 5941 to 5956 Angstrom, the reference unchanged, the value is 5947.2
